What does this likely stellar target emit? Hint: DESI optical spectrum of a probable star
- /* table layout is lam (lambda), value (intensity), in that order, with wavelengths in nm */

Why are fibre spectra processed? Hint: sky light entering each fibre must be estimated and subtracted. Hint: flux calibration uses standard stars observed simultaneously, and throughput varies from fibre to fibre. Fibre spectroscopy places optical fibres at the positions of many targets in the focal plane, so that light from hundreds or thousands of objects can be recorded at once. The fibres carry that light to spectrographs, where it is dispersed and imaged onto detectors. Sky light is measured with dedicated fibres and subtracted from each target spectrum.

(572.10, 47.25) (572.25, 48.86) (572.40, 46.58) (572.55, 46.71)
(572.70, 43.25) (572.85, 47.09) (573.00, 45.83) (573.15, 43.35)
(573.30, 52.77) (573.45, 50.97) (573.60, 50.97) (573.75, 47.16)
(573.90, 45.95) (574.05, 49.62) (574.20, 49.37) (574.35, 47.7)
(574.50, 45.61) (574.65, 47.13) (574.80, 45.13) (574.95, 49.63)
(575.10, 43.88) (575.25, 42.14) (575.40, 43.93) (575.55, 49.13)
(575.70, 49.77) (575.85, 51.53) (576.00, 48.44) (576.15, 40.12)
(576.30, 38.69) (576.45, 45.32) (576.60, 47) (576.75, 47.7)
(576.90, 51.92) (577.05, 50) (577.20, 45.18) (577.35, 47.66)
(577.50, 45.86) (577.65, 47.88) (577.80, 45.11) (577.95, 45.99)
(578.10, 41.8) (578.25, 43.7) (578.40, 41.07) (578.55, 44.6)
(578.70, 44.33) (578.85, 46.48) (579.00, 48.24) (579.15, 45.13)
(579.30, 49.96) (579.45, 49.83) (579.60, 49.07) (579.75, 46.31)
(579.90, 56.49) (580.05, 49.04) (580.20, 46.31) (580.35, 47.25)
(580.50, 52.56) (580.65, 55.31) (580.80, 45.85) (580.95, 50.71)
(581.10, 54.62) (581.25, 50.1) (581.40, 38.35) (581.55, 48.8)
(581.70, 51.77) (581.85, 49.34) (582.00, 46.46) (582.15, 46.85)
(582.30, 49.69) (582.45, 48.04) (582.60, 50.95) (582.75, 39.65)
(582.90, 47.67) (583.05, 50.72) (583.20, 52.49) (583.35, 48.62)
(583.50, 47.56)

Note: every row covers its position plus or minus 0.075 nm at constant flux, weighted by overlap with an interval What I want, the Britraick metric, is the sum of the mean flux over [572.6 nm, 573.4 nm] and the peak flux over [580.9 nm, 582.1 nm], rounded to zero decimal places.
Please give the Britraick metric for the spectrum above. 101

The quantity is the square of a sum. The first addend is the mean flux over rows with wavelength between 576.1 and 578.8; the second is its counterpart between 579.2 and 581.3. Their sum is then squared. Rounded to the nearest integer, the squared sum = 9113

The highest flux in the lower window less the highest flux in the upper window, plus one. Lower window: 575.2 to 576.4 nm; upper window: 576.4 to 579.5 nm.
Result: 1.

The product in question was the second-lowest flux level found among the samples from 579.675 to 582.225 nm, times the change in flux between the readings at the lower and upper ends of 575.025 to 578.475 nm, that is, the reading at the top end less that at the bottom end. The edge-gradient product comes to -129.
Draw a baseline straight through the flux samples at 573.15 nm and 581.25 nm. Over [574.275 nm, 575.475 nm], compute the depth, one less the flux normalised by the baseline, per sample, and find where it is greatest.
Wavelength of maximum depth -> 575.25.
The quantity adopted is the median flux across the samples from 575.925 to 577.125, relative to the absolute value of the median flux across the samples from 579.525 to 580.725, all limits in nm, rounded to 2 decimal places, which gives 0.97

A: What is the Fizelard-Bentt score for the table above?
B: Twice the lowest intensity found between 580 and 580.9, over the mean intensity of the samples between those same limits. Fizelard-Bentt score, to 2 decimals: 1.86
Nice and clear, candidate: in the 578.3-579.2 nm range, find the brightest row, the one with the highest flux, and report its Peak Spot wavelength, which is 579.00 nm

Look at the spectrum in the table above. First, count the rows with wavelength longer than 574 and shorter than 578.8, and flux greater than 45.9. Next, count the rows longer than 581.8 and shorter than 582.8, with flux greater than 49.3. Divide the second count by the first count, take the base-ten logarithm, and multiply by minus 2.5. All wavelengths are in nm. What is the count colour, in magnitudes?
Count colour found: 1.8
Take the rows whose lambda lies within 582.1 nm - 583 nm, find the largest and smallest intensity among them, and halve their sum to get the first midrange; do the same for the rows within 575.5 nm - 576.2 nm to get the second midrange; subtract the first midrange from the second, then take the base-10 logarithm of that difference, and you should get -0.3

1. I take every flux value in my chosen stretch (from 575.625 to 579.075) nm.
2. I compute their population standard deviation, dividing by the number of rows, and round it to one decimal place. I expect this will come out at 3.4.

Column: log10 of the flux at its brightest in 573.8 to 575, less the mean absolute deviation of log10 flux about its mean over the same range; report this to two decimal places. 1.68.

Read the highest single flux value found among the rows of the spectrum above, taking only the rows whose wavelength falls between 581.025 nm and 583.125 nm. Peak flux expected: 54.62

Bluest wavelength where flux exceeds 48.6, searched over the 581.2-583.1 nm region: 581.25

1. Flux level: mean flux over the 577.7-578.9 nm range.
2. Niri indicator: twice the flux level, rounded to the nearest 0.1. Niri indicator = 88.3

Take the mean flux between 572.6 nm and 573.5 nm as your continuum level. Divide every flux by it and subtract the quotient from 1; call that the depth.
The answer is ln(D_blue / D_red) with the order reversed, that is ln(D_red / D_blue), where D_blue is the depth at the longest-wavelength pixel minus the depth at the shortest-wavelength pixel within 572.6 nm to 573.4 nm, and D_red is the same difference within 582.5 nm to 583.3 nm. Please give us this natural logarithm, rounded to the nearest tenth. -1.8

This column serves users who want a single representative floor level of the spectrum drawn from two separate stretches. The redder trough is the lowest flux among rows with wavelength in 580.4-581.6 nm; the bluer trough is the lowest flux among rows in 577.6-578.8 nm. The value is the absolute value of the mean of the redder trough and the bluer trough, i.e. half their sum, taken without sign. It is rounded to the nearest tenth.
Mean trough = 39.7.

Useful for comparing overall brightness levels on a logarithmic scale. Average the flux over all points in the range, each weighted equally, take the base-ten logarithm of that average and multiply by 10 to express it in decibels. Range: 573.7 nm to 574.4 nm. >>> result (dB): 16.8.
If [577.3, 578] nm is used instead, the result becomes 16.7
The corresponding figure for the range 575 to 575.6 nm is 16.5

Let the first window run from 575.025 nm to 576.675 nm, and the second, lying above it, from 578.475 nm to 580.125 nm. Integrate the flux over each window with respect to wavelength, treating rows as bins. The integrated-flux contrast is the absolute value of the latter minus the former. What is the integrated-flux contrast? 4.4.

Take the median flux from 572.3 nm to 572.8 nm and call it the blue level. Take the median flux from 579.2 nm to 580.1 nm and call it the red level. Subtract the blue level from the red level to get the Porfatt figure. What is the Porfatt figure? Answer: 2.9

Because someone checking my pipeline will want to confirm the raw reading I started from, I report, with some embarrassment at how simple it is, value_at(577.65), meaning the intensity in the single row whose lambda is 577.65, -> 47.88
